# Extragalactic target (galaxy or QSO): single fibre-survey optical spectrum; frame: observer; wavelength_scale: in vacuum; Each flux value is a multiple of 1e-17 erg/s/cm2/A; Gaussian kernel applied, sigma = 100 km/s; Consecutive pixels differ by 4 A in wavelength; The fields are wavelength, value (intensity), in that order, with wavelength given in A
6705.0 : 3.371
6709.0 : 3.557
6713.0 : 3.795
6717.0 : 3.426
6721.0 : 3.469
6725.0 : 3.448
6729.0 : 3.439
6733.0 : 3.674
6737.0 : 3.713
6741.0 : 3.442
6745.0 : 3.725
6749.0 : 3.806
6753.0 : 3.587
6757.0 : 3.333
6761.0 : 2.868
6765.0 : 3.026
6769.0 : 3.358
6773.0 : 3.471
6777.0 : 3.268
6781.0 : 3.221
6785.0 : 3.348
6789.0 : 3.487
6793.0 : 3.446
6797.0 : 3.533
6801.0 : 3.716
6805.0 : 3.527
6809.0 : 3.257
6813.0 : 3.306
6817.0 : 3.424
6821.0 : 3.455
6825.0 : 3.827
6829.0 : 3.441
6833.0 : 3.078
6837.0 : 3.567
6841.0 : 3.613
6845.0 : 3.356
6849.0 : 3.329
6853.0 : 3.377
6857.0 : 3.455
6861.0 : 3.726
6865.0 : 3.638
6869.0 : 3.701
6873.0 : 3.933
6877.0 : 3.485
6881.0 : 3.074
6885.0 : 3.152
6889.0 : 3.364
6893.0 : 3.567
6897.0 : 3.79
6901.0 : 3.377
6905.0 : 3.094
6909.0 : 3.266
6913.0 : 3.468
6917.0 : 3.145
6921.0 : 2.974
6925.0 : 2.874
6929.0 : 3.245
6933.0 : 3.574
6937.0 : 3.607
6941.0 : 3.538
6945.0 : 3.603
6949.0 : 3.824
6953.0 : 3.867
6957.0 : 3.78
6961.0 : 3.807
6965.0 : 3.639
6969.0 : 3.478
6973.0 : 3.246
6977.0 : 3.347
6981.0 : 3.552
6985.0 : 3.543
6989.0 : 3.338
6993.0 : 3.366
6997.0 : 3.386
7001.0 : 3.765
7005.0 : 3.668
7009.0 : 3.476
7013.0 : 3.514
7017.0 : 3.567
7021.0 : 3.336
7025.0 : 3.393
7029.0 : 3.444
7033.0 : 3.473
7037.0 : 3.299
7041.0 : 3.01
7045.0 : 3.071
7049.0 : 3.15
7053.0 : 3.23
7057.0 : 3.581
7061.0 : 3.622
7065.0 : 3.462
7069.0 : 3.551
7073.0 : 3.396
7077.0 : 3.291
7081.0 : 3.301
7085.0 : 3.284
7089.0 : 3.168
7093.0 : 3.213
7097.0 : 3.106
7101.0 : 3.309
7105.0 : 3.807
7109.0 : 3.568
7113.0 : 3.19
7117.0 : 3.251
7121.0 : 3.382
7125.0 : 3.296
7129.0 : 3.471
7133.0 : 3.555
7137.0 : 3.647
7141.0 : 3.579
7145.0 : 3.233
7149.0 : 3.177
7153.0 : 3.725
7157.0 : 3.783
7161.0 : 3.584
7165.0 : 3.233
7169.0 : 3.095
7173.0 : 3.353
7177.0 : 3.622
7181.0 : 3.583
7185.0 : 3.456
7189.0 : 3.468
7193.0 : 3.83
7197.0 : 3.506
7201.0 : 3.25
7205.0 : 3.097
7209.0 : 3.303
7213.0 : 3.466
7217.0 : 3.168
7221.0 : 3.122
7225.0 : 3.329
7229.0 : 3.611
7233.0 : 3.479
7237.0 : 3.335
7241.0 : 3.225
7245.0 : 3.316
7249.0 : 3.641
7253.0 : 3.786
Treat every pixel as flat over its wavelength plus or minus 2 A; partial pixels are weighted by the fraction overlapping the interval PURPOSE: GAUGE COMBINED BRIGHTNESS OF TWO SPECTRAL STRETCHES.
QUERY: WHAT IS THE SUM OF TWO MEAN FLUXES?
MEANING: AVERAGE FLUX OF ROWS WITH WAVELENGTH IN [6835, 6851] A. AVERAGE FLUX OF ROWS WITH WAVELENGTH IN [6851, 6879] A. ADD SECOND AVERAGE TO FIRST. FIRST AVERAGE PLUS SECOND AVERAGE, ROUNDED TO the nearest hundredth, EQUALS 7.08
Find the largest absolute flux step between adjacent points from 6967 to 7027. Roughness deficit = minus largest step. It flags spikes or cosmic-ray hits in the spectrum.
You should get -0.38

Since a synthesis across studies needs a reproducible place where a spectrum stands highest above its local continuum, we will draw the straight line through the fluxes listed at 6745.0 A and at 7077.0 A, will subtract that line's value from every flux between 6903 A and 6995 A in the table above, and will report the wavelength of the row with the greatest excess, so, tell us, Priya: 6953.0 A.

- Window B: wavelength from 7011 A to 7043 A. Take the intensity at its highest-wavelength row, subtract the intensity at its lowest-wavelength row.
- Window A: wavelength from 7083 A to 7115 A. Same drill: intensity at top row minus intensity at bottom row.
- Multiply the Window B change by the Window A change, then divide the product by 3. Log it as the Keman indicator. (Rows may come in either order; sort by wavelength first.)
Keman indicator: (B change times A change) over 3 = 0.016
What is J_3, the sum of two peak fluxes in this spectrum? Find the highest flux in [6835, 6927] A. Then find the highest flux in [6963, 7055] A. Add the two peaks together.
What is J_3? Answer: 7.70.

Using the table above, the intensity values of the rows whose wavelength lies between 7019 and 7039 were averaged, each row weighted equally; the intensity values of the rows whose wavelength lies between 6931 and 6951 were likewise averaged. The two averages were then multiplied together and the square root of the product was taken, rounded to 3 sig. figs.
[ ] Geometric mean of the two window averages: 3.51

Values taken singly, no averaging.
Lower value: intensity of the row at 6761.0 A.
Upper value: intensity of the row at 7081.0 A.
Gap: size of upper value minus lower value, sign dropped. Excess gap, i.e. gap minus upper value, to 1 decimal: -2.9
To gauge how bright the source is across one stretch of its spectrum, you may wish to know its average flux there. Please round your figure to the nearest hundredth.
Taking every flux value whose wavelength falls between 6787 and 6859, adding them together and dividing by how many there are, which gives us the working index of 3.46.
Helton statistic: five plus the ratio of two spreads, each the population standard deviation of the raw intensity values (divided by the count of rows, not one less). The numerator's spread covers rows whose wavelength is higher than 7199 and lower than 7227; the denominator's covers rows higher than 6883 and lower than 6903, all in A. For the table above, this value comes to 5.6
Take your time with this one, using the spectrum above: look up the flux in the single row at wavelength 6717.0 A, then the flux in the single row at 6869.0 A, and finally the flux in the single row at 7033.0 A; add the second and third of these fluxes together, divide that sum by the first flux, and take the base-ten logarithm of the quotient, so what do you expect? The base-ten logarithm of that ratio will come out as 0.321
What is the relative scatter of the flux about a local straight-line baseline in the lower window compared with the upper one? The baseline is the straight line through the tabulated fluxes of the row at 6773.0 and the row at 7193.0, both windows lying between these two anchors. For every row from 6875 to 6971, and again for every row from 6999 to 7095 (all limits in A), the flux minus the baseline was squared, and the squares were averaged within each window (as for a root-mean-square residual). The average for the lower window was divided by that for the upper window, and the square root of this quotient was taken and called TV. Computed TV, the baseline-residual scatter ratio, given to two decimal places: 0.83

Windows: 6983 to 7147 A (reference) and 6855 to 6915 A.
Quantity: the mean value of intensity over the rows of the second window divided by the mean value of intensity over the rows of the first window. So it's 1.02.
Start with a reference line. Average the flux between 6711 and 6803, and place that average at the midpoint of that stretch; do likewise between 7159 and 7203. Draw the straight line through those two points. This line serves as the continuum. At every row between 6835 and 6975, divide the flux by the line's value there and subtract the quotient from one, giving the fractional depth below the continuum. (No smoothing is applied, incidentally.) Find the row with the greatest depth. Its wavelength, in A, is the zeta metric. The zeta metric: 6925.0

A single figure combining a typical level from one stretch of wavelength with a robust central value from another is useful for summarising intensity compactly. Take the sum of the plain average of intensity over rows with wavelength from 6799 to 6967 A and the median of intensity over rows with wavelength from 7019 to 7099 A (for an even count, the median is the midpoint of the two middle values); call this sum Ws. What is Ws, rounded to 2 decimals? 6.77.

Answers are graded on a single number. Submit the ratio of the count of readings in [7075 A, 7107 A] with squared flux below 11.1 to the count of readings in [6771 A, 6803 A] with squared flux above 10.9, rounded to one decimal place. 1.2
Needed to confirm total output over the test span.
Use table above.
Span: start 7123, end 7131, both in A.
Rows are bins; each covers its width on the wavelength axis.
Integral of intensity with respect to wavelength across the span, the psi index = 27.1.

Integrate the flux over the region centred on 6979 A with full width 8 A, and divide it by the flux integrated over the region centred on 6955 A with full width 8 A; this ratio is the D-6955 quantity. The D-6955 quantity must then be 0.9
